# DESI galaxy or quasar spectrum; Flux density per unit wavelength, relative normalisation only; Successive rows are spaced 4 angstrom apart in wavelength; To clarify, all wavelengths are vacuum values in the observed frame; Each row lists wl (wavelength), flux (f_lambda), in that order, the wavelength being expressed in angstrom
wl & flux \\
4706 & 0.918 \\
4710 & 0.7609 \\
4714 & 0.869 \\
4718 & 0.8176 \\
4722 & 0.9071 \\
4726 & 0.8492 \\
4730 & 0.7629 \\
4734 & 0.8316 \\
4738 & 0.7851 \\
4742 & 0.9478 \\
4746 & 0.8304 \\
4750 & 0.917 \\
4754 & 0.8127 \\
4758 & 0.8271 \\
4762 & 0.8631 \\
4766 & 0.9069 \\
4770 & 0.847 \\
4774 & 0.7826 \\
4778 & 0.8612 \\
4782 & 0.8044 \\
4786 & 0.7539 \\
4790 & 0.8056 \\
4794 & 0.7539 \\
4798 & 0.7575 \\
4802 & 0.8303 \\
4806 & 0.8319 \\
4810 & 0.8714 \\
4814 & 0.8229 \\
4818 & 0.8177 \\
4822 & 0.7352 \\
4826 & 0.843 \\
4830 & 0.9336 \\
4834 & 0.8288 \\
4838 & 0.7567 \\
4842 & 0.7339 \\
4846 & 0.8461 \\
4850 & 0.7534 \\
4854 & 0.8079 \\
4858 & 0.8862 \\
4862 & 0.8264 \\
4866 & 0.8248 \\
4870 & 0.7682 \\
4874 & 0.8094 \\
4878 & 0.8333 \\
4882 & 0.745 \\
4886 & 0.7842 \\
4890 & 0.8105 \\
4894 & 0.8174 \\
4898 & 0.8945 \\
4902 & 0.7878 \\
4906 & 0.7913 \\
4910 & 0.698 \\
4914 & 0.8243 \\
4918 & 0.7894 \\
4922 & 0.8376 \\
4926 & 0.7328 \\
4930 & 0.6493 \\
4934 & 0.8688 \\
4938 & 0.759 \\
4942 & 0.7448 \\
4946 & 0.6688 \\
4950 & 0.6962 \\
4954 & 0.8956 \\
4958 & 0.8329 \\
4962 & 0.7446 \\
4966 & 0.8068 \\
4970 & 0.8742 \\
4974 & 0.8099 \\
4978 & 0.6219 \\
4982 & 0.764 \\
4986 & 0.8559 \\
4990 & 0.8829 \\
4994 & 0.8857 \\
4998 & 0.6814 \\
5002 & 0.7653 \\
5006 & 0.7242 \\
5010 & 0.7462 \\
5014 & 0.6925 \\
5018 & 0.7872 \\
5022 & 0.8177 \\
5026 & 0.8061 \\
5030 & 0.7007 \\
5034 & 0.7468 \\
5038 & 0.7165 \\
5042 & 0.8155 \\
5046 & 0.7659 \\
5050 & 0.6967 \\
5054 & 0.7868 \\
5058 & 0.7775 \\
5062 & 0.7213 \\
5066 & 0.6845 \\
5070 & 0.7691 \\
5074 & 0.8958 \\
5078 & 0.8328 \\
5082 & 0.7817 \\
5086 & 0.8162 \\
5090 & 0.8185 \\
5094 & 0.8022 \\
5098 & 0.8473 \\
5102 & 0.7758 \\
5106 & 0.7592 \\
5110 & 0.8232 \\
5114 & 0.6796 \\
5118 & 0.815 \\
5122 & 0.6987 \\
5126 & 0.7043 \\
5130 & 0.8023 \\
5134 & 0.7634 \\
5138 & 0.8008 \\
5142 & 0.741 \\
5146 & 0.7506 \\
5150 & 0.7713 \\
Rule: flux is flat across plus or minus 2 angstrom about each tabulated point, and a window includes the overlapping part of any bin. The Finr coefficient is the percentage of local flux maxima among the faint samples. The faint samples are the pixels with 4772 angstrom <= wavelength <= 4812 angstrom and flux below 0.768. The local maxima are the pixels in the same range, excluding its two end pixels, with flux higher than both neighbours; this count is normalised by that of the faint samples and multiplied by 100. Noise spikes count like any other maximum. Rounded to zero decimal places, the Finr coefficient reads 67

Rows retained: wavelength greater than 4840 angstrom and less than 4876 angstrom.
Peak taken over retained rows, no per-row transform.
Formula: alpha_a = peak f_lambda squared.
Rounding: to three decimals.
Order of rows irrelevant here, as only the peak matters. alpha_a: 0.785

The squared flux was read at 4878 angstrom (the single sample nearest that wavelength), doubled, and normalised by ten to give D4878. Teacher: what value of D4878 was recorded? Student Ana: 0.139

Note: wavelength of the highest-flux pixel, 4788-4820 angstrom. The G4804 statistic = 4810 angstrom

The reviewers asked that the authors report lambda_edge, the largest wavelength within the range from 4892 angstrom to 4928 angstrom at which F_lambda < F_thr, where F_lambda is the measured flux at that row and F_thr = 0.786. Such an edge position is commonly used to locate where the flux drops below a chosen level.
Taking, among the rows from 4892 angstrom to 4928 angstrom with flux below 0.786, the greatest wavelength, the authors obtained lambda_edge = 4926 angstrom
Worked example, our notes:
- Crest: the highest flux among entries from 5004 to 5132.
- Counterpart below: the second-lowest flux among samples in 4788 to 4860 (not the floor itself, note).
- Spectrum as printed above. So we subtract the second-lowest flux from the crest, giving 0.161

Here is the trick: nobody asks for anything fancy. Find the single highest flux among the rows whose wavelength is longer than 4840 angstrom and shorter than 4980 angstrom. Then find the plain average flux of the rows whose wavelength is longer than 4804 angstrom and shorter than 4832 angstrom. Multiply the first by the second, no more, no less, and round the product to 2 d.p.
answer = 0.75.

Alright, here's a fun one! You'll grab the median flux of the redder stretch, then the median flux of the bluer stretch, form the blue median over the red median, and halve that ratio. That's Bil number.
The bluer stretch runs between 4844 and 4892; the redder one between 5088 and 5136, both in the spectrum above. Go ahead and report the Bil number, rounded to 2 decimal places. 0.51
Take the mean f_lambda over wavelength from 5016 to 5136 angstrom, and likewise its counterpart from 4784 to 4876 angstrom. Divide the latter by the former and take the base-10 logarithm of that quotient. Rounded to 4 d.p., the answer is 0.0192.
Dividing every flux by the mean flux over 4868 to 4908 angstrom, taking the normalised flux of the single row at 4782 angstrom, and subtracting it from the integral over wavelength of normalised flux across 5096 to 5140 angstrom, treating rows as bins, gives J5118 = 41.1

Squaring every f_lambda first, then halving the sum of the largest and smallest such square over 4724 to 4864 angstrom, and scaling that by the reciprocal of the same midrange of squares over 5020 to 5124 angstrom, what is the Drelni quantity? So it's 1.14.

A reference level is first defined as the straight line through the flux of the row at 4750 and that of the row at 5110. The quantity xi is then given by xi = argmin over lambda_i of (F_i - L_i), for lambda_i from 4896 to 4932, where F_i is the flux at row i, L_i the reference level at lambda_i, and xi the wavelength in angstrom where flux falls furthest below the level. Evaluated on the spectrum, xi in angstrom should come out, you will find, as 4930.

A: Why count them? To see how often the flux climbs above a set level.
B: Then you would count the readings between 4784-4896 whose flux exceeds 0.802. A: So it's 18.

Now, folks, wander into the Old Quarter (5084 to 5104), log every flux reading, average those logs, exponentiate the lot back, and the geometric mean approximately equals 0.812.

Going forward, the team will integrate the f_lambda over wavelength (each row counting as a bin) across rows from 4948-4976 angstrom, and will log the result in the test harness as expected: 22.64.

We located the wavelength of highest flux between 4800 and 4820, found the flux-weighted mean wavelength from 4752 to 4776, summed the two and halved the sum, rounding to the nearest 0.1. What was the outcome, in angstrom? 4787.0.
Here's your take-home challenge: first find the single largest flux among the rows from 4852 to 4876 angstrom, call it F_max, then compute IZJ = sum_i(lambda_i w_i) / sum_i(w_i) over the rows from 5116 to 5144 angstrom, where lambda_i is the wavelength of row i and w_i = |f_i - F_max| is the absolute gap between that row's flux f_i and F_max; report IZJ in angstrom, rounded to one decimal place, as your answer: 5129.8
